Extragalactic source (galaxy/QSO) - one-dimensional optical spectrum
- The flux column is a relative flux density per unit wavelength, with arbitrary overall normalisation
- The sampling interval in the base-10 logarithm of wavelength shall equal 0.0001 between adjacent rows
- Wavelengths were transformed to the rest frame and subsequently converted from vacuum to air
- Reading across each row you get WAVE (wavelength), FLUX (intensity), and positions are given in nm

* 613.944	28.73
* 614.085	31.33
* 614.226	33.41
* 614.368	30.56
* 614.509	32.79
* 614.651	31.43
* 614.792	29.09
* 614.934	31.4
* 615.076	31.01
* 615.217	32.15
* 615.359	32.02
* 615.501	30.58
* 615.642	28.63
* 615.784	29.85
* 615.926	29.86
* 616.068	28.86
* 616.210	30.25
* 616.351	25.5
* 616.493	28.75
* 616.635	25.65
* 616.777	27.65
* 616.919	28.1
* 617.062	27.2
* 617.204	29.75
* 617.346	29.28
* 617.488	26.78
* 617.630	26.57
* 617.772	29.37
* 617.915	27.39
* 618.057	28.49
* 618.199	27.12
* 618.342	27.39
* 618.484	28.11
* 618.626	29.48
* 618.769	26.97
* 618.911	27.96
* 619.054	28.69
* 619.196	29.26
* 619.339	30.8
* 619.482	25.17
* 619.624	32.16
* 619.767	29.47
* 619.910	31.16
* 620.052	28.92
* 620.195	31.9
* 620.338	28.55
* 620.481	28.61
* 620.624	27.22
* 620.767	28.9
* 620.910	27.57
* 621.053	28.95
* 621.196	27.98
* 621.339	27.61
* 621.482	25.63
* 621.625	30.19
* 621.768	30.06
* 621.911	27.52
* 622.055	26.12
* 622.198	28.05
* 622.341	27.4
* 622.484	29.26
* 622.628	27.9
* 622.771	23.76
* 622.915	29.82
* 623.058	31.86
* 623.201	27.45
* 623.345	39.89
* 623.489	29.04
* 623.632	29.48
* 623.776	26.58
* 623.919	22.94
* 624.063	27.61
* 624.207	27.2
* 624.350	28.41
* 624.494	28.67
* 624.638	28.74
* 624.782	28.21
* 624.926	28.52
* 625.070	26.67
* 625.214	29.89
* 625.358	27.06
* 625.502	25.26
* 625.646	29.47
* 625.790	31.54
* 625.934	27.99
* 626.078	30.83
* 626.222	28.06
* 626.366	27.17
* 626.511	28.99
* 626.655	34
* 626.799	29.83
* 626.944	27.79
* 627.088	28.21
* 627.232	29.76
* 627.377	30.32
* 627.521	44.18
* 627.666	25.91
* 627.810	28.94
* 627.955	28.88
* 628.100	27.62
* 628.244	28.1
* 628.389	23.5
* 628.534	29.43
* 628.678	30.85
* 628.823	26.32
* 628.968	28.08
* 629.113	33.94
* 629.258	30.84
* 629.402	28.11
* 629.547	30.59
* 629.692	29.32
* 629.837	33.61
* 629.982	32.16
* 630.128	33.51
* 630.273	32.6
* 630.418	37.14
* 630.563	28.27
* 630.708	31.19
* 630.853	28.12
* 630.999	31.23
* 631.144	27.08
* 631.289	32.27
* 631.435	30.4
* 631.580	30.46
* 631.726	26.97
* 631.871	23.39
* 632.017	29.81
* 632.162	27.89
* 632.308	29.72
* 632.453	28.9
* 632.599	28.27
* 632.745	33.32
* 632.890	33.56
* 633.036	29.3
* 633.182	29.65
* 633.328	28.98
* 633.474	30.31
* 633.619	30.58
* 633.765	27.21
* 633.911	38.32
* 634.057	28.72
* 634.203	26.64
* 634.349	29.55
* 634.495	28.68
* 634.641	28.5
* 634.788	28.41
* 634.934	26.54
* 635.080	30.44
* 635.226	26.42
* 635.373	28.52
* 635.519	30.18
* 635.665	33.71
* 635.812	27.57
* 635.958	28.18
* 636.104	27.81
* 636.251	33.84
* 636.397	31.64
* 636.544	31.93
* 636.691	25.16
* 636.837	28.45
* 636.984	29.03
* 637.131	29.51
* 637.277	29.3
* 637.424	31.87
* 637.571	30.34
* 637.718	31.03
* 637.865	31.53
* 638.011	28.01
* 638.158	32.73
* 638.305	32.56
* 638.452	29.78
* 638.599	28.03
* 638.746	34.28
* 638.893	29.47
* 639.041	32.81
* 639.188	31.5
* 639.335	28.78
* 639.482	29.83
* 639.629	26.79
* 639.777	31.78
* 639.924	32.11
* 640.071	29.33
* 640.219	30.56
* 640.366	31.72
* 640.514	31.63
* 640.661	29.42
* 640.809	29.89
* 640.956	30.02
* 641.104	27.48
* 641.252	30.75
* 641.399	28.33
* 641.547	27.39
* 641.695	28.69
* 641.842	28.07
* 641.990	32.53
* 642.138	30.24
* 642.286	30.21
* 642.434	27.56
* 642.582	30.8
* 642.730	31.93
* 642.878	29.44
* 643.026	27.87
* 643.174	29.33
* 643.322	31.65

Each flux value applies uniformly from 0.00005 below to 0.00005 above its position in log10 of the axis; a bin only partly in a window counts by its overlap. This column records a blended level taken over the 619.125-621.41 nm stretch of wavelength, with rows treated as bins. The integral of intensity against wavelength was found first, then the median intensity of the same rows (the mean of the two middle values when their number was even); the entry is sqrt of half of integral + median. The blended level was 6.9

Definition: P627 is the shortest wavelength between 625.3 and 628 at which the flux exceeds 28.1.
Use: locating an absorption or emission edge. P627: 625.646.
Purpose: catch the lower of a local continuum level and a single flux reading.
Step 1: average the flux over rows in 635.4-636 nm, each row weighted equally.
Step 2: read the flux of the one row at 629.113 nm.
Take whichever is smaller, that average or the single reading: 29.9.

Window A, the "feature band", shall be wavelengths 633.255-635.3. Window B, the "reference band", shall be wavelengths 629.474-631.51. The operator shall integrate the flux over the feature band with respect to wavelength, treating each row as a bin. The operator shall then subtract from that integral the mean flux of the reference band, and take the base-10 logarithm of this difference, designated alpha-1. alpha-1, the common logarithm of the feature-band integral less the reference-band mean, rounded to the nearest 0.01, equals 1.46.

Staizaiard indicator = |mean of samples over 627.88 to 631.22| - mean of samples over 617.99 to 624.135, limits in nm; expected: 1.4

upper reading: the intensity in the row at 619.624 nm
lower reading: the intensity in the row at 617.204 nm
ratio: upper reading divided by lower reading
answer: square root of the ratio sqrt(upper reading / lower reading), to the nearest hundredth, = 1.04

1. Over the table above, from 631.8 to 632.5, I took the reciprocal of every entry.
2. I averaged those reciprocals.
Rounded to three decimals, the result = 0.036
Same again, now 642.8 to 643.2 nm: 0.035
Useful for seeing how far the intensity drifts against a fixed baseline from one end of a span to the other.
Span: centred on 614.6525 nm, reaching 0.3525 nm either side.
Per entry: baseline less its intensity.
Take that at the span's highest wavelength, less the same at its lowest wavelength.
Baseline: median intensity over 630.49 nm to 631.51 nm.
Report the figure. -1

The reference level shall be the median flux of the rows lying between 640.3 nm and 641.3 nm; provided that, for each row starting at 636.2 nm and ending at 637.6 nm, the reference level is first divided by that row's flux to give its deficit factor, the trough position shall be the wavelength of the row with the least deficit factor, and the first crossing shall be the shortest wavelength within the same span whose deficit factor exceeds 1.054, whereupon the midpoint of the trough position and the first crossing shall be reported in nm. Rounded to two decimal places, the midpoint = 636.47 nm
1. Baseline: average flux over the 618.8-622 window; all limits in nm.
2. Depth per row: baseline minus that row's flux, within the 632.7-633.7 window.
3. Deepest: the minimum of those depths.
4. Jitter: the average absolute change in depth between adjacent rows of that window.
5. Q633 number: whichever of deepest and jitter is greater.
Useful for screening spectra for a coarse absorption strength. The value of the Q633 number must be 1.2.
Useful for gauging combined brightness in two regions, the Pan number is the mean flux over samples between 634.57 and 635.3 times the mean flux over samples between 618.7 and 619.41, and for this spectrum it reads 806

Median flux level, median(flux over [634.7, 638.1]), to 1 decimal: 29.3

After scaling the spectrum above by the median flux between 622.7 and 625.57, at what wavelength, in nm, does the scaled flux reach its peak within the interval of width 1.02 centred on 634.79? 635.080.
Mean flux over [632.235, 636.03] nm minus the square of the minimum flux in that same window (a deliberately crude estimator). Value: -668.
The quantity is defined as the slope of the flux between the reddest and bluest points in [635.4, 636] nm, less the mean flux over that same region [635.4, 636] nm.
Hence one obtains -34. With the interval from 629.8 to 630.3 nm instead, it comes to -35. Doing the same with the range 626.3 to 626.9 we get -24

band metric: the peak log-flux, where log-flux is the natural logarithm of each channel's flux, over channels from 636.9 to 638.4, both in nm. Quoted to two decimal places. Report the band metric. 3.49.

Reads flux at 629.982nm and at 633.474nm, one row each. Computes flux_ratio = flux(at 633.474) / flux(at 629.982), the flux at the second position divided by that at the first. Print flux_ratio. 0.94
